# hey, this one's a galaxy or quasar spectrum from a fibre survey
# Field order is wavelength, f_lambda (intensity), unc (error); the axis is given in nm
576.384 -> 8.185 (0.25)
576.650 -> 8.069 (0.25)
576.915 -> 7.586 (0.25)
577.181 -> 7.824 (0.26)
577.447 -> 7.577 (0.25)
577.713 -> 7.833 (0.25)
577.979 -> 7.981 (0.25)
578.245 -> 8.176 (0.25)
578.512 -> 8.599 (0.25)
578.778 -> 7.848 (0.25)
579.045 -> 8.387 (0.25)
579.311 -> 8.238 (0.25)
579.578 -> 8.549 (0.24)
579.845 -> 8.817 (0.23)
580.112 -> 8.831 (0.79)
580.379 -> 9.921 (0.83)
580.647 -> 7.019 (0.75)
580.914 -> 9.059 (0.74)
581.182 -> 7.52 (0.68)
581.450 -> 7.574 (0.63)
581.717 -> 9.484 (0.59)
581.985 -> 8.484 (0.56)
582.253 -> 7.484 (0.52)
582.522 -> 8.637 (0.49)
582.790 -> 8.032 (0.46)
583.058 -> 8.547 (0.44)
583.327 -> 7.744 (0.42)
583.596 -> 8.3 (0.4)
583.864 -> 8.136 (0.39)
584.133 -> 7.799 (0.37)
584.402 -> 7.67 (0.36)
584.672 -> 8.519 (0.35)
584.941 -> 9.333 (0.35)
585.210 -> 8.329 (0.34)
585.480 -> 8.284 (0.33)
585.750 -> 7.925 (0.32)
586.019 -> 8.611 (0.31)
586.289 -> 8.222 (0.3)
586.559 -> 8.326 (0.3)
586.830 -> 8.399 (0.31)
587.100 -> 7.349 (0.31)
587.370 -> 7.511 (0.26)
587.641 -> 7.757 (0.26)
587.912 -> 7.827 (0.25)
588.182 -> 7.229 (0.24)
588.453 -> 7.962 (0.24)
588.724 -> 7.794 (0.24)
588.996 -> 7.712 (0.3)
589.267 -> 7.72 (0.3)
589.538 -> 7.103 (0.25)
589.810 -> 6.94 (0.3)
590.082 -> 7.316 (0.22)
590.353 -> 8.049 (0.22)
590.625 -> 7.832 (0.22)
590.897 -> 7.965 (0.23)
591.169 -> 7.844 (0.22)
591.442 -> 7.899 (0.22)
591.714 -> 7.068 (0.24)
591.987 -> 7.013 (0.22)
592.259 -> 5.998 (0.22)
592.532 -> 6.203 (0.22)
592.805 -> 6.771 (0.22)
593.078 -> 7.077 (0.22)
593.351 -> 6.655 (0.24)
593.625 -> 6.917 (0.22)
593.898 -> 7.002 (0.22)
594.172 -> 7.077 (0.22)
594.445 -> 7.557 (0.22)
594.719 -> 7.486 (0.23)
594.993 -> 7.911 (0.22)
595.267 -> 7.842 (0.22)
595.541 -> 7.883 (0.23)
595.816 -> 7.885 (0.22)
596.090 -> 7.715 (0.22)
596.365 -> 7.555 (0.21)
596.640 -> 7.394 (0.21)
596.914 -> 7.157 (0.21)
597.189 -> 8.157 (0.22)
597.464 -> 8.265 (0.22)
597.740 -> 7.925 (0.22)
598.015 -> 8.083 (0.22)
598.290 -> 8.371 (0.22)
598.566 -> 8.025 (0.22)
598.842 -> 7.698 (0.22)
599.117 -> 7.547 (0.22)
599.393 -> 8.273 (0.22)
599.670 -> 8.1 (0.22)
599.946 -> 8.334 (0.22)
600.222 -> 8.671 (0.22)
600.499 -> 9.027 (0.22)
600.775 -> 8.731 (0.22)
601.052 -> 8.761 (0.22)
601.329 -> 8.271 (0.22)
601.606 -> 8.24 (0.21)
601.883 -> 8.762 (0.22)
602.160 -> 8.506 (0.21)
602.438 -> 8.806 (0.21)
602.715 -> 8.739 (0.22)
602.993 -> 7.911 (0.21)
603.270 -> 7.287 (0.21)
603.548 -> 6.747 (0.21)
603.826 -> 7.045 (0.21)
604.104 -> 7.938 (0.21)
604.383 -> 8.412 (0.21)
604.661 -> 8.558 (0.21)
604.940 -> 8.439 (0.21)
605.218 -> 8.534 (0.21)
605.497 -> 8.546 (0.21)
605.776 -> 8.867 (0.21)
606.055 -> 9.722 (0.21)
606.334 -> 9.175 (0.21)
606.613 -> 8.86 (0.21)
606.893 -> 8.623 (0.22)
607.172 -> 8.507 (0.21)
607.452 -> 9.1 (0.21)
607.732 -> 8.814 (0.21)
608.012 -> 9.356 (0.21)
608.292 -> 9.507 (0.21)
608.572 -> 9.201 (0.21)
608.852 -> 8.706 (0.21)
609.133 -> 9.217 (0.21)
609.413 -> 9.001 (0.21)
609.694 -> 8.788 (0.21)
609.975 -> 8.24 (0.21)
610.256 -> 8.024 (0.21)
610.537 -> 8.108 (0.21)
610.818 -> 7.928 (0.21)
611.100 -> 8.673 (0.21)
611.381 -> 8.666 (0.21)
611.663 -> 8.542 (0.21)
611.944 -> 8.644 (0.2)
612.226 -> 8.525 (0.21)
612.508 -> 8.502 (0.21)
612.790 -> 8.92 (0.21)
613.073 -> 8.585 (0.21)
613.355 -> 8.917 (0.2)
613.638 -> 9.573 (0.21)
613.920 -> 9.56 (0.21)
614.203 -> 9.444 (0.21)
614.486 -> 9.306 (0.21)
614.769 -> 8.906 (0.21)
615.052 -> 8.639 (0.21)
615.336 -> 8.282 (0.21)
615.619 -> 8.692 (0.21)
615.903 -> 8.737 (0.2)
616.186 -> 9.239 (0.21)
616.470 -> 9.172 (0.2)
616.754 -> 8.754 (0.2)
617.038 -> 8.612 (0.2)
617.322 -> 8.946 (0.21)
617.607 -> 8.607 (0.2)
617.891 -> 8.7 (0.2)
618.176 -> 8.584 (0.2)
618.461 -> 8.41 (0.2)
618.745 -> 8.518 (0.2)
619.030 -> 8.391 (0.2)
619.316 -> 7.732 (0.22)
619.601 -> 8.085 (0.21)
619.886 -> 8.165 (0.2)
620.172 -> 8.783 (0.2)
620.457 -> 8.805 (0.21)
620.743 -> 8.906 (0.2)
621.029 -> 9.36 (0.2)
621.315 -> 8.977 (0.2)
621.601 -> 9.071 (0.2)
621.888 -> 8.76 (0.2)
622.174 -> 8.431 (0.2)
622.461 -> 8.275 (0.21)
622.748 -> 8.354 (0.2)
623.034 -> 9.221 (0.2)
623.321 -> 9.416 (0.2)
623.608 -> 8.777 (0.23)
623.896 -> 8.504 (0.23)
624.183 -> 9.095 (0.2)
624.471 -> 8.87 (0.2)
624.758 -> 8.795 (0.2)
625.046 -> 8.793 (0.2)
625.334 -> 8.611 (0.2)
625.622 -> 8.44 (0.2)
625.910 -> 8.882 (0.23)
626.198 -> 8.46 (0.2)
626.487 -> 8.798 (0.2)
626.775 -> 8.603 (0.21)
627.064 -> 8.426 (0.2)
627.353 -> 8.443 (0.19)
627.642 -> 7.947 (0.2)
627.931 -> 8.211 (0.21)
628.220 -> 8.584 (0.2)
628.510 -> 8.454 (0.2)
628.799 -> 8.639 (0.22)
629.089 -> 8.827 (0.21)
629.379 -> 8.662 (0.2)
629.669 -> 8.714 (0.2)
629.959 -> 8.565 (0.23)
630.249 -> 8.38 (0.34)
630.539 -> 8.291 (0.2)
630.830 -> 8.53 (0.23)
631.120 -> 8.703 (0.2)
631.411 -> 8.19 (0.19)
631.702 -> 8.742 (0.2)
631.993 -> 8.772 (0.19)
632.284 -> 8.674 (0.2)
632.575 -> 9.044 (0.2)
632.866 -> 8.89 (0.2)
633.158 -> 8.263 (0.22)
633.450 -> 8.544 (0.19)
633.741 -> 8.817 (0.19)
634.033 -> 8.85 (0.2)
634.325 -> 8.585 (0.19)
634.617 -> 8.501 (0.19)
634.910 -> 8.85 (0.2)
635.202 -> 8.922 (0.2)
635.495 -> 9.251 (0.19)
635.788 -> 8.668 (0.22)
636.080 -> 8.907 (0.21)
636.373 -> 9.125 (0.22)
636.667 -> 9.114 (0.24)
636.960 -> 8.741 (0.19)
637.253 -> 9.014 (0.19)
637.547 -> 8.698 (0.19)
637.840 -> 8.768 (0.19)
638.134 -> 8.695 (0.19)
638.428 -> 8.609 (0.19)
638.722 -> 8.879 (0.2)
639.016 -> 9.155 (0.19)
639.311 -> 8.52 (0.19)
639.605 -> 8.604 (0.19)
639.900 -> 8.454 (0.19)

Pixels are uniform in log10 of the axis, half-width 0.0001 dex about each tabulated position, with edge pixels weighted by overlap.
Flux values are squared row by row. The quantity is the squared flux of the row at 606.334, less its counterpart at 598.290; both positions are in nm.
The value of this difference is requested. 14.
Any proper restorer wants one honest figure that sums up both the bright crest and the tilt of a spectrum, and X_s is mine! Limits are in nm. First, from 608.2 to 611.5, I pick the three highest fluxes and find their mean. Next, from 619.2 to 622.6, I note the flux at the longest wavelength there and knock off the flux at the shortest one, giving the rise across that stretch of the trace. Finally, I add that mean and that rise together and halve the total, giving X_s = 4.93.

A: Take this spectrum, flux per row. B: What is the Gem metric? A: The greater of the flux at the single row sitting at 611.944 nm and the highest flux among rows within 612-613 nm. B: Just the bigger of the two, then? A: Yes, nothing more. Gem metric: 8.92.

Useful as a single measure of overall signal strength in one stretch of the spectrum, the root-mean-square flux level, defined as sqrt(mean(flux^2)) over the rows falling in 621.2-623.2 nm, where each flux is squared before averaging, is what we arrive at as 8.7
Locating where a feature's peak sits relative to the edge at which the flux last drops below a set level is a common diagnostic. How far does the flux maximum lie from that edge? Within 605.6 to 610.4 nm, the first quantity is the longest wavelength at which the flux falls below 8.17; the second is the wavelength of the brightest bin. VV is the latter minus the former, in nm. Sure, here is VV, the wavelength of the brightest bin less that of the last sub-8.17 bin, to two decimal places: -4.20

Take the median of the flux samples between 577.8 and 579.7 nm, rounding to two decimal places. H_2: 8.24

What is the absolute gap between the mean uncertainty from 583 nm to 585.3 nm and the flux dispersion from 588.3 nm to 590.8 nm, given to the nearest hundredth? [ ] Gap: 0.01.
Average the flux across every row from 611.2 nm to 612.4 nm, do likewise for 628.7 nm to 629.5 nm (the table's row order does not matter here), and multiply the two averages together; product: 74.9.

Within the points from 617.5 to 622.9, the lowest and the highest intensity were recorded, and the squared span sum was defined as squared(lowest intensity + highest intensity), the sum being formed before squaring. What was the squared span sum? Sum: 292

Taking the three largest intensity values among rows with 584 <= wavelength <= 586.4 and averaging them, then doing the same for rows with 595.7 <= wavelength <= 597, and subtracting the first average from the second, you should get -1.1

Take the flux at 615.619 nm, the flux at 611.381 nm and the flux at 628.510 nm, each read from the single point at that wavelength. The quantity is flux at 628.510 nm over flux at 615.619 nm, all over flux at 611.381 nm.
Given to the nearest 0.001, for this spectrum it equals 0.112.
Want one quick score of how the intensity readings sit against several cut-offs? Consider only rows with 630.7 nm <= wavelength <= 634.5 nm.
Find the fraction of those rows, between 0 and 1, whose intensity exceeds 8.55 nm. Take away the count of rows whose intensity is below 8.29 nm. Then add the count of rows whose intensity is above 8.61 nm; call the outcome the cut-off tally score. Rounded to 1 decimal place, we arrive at 6.7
